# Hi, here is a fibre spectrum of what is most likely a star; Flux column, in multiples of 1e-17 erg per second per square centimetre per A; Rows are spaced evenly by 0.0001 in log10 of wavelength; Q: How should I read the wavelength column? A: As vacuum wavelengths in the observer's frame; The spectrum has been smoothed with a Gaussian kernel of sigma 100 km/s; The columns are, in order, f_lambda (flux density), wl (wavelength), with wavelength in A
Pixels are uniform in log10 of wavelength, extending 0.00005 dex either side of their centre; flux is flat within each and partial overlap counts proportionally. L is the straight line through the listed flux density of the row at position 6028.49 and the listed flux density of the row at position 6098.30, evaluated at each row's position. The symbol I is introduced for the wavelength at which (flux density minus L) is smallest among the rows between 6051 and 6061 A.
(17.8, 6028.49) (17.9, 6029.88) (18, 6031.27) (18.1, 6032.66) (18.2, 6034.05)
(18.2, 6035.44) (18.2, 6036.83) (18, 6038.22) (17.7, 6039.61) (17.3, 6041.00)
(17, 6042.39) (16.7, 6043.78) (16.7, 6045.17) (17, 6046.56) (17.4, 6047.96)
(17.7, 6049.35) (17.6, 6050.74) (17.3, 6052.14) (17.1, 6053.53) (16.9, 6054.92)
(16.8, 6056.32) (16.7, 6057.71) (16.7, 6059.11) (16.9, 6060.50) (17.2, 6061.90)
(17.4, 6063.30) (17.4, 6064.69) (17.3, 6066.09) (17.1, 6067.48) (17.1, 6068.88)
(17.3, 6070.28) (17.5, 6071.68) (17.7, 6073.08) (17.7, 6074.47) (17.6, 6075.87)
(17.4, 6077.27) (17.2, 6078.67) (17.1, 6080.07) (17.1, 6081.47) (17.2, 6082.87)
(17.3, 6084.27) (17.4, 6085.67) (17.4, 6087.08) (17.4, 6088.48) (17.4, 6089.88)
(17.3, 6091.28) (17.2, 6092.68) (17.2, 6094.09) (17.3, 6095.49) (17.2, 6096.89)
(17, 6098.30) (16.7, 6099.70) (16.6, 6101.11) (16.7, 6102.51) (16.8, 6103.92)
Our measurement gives 6057.71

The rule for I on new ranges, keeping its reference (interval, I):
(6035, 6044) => 6043.78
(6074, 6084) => 6080.07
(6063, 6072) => 6067.48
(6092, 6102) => 6101.11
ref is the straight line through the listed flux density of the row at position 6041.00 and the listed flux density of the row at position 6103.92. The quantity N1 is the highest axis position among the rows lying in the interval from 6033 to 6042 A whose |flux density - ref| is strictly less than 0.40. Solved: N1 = 6041.00 A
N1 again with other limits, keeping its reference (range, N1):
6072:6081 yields 6080.07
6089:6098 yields 6096.89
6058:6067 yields 6066.09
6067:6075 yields 6070.28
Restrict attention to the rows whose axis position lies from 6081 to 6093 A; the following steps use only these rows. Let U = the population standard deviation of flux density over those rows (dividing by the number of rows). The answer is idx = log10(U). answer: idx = -0.98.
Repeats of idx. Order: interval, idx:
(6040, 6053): -0.47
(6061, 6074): -0.74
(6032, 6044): -0.27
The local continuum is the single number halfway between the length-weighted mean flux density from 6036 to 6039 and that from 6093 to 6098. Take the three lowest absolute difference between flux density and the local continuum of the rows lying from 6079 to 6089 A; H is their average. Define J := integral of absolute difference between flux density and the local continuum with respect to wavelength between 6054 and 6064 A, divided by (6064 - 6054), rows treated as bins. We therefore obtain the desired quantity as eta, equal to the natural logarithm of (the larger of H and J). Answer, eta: -0.4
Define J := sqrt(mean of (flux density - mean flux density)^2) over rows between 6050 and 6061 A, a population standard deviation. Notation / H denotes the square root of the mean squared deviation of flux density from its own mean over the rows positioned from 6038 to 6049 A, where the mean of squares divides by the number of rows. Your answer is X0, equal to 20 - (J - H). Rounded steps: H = 0.44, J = 0.296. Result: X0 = 20.1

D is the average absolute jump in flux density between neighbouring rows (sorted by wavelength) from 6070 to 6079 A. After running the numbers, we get 0.15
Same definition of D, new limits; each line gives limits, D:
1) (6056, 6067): 0.13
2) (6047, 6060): 0.16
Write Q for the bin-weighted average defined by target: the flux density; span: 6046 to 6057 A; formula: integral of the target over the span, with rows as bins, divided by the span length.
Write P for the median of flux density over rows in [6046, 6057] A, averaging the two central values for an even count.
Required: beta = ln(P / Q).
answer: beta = -0.001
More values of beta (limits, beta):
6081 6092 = 0.002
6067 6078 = 0.001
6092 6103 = 0.006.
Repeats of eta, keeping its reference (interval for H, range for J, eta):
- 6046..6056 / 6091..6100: -0.7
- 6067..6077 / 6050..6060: -0.5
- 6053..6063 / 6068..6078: -0.5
